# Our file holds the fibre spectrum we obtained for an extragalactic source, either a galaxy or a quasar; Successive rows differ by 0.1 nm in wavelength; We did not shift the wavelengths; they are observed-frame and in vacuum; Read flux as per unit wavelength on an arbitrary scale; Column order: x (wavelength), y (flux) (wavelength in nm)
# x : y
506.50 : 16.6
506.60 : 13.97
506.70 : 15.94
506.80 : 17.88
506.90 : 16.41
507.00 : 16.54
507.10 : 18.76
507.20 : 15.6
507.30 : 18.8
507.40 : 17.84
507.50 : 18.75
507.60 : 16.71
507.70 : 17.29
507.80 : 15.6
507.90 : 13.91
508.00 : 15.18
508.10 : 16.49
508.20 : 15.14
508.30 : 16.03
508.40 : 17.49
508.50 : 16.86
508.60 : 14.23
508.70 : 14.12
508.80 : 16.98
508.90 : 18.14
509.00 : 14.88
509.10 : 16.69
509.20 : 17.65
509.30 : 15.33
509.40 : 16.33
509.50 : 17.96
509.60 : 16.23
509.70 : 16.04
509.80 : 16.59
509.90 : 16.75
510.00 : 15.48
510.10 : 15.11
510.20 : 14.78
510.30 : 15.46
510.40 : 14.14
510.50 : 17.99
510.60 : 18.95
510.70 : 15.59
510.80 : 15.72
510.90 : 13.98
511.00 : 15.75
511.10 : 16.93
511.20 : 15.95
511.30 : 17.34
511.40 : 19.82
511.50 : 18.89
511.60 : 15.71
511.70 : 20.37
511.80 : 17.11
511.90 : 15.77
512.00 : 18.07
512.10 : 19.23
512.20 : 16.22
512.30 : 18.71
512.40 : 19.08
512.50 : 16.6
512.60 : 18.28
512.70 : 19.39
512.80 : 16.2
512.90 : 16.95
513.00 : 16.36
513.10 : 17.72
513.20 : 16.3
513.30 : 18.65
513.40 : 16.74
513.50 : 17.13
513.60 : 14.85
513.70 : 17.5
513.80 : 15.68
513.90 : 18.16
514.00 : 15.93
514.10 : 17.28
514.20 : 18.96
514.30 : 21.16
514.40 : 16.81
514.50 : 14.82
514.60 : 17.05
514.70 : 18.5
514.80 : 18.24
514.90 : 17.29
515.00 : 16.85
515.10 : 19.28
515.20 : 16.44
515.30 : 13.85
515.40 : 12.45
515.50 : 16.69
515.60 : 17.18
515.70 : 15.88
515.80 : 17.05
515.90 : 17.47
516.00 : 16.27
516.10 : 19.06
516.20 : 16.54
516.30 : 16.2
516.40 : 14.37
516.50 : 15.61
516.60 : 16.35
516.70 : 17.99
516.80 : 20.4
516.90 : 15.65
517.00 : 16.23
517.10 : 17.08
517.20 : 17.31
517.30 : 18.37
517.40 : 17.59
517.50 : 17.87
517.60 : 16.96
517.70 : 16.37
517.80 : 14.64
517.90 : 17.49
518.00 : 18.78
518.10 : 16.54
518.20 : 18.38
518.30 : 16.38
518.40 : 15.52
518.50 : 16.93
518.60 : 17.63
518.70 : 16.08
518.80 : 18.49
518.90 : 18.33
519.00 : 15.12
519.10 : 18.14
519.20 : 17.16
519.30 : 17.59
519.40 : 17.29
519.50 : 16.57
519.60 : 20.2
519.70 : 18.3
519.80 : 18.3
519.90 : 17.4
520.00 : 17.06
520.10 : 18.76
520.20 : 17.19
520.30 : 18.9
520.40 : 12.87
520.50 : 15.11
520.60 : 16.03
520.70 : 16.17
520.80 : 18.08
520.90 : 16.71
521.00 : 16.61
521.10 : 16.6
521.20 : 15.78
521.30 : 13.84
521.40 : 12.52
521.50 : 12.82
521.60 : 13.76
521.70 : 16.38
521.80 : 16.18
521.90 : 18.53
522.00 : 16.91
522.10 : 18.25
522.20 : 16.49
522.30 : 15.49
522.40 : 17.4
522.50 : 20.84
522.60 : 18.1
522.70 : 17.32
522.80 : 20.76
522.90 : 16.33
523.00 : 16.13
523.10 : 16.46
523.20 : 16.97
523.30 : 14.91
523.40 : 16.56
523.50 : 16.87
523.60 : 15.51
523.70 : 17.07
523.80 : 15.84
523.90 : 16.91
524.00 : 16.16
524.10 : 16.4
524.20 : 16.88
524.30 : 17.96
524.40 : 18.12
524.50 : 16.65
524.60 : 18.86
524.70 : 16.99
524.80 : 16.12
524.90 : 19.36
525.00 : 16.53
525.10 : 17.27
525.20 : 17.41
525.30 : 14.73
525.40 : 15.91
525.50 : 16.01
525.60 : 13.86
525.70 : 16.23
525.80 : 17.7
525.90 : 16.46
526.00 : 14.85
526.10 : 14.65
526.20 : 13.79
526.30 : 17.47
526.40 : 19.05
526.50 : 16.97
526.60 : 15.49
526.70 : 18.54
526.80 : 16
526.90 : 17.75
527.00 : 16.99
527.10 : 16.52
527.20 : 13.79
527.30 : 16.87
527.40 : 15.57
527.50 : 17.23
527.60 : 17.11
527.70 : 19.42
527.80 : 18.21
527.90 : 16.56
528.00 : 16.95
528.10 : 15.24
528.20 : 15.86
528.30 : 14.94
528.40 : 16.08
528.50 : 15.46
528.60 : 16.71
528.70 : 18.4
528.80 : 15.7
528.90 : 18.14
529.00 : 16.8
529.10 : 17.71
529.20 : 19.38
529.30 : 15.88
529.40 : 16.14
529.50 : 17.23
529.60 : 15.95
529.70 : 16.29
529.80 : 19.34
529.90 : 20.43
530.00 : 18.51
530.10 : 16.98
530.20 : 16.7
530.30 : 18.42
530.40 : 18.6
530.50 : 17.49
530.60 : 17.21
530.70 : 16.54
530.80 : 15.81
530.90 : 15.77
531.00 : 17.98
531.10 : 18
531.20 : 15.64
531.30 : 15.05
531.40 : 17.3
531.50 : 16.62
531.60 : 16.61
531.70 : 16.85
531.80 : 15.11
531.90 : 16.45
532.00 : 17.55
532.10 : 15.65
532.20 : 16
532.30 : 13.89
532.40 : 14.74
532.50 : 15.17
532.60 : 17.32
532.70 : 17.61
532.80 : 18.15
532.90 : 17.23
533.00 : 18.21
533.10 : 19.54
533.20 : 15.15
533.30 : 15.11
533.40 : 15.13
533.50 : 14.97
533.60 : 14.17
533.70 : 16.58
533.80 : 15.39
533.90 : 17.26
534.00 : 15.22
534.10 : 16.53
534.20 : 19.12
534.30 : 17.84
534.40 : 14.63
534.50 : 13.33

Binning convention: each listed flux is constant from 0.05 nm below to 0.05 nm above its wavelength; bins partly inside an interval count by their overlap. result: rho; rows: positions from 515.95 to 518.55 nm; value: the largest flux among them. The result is 20.4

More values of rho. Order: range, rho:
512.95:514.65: 21.16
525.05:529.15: 19.42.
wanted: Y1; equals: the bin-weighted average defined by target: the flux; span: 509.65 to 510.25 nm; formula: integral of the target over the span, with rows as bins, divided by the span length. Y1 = 15.8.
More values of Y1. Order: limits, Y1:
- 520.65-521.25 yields 16.7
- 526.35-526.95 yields 17.3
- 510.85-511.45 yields 16.6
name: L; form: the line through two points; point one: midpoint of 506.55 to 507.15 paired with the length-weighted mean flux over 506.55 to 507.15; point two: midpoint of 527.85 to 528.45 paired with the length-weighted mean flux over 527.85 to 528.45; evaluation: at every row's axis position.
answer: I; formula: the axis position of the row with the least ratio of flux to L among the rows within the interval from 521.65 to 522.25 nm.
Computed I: 521.80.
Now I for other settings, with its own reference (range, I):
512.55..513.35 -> 512.80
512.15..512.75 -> 512.20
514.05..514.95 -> 514.50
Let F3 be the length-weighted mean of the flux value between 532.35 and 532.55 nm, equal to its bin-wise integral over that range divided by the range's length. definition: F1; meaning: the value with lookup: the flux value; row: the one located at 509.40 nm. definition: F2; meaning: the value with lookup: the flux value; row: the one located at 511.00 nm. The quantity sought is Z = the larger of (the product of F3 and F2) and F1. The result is 236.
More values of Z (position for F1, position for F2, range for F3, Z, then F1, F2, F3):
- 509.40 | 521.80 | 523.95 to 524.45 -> 277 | 16.33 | 16.18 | 17.1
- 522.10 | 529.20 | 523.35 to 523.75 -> 320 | 18.25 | 19.38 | 16.5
